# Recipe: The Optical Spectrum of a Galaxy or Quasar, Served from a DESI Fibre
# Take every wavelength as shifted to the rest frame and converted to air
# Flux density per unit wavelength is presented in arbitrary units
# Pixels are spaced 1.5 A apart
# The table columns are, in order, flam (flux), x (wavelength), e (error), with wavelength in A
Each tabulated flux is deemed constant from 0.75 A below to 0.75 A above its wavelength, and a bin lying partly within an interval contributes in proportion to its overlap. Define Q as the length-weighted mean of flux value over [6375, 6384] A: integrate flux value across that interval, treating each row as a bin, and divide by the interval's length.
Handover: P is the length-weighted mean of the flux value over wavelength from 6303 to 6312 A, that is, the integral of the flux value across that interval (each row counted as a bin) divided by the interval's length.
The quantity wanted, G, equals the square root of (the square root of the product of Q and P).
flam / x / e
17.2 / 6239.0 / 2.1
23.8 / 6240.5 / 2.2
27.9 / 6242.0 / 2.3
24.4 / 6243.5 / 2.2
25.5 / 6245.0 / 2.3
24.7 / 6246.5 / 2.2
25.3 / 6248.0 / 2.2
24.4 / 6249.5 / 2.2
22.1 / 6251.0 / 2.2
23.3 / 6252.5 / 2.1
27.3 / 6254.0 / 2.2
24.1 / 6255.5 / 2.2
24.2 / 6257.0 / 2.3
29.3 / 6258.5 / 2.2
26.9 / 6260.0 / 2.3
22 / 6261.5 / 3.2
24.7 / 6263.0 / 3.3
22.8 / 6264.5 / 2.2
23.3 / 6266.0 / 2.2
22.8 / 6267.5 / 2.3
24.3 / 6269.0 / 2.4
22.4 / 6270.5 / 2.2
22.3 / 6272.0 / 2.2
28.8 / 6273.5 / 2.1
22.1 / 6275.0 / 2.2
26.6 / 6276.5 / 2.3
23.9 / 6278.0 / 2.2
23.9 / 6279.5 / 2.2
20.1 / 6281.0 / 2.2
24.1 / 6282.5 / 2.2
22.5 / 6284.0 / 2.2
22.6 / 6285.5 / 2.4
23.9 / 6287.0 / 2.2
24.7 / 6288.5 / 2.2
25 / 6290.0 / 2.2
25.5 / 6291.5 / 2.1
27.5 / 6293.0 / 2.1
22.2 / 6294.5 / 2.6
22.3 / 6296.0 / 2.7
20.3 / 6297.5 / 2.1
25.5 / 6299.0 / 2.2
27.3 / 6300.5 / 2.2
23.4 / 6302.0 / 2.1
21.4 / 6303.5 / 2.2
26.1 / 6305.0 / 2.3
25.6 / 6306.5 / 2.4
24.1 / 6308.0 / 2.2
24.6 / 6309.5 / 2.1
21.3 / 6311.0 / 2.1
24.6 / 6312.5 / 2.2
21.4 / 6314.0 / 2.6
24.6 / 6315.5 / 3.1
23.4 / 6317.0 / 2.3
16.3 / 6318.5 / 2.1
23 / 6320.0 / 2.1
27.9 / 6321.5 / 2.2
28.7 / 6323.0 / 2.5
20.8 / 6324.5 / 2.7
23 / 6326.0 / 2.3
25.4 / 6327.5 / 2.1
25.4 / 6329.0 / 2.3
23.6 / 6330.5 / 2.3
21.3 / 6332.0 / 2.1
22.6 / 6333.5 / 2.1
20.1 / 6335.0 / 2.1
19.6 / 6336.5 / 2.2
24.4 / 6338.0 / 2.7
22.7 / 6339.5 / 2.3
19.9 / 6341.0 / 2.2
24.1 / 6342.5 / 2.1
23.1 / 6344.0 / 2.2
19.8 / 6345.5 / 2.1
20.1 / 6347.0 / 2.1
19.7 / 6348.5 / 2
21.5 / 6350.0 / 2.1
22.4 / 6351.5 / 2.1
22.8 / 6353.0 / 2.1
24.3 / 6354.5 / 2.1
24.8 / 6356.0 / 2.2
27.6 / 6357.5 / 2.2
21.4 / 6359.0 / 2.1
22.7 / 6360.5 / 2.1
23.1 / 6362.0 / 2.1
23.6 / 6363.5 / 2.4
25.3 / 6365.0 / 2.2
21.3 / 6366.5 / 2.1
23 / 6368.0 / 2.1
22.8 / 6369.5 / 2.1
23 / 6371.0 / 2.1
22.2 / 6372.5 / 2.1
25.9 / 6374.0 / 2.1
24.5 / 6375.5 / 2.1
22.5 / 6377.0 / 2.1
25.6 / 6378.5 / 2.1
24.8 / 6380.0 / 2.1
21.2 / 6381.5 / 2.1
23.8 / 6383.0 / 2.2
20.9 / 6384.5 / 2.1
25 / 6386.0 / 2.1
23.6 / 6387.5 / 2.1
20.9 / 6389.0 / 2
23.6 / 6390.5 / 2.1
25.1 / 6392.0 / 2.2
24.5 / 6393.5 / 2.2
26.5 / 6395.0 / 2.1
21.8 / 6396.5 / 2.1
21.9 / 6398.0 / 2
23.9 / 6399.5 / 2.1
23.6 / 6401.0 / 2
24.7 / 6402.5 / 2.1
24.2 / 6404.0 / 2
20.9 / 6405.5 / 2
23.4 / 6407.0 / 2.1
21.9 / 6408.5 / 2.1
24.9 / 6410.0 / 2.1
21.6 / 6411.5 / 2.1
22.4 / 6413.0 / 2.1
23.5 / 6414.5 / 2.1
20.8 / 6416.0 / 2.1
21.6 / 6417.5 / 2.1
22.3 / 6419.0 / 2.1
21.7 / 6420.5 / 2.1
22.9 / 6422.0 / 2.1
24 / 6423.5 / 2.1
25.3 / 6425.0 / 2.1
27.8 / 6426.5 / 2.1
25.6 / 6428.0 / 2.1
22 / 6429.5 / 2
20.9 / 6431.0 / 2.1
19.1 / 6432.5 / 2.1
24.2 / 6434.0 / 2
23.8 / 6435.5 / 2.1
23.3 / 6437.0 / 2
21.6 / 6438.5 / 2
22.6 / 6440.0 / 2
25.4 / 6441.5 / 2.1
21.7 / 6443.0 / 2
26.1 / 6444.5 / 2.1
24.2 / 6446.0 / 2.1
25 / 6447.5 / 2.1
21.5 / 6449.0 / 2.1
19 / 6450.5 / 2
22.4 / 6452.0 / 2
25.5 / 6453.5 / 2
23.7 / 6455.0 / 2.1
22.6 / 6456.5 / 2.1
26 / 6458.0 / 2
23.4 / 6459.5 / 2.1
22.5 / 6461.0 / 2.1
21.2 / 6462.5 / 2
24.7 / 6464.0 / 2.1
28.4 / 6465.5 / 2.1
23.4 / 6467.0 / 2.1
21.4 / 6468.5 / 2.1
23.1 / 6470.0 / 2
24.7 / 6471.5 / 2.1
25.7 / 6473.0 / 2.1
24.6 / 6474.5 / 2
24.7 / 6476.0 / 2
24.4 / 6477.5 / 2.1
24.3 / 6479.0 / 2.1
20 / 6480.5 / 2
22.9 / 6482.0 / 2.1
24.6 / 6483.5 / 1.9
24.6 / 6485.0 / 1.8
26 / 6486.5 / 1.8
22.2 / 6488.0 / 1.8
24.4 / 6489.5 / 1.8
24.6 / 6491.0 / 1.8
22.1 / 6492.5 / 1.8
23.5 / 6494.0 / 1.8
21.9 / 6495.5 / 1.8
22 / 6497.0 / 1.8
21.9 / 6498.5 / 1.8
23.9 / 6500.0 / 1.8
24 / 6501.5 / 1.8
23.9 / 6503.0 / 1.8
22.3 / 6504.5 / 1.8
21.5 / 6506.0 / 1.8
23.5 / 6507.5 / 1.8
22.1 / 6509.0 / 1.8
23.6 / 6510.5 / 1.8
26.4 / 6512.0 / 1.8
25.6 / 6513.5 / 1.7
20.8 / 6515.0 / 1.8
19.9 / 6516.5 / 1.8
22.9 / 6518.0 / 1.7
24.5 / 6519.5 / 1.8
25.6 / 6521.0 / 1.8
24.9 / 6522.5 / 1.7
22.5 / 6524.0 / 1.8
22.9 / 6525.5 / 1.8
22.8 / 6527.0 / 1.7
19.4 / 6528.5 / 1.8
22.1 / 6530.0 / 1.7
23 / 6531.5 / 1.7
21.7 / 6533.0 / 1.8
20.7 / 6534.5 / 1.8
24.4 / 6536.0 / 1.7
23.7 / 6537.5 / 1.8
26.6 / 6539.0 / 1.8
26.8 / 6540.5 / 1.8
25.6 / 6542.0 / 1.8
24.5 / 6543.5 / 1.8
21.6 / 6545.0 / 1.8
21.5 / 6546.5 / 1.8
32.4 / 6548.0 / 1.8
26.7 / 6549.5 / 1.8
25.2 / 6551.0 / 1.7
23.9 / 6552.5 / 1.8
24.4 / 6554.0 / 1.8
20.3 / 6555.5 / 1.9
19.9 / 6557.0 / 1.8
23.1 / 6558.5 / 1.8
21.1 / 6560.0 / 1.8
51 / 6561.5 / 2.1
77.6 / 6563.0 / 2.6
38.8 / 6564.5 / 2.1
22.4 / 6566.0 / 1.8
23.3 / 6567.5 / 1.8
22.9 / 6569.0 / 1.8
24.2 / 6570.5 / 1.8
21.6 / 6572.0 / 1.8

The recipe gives 4.88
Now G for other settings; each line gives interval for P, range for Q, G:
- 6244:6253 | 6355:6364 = 4.91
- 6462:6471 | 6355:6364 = 4.88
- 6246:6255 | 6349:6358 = 4.91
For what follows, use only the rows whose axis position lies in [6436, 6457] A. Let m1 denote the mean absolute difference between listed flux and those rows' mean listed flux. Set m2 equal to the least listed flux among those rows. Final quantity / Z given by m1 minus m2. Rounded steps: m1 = 1.6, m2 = 19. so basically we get -17.4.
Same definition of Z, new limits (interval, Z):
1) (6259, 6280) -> -20.4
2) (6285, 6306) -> -18.5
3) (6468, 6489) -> -18.7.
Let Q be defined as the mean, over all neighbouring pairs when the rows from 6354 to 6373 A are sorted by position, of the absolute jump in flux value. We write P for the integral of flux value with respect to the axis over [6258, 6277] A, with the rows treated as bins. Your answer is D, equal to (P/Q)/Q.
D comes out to 162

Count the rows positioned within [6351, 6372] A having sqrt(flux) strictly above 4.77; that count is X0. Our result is 10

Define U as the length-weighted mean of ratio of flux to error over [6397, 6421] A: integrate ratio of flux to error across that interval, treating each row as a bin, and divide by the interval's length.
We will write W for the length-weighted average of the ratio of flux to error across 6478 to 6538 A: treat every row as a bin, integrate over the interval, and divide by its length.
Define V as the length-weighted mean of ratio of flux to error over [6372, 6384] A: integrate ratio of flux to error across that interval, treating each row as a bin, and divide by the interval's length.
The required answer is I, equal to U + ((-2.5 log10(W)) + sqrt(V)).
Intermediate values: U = 10.9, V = 11.3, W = 12.8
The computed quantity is 11.5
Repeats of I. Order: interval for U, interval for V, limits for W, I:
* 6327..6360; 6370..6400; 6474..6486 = 11.0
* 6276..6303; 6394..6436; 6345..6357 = 11.5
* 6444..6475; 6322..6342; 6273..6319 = 12.1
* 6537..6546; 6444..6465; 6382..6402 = 14.5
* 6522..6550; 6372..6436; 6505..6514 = 14.0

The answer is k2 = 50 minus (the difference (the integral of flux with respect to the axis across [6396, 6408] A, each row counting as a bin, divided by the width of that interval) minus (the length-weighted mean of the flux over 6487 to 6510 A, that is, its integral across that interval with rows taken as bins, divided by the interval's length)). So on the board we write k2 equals 49.9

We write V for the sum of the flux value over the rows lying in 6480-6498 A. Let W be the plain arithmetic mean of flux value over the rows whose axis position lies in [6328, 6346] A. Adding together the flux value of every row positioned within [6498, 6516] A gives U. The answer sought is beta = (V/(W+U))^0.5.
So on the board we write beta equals 0.961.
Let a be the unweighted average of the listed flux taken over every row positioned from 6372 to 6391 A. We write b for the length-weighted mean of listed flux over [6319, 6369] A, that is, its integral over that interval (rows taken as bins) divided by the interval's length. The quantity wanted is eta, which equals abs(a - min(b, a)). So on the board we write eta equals 0.46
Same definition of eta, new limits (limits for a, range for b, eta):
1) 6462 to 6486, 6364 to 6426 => 0.65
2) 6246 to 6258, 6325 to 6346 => 1.91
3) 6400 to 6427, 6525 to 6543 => 0.00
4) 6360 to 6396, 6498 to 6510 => 0.64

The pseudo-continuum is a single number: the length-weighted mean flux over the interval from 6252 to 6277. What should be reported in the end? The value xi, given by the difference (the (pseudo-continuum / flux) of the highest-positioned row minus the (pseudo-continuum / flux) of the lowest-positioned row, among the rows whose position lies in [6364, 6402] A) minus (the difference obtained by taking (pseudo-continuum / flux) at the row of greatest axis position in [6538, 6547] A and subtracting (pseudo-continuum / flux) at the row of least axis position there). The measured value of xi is -0.15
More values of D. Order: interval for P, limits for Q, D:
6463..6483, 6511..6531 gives 144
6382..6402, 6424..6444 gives 97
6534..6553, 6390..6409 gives 169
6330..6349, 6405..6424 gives 159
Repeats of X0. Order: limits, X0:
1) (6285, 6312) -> 12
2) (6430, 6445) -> 5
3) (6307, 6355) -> 17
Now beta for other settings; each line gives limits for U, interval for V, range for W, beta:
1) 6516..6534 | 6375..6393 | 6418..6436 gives 0.976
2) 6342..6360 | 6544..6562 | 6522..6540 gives 1.028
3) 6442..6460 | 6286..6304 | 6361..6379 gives 0.974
